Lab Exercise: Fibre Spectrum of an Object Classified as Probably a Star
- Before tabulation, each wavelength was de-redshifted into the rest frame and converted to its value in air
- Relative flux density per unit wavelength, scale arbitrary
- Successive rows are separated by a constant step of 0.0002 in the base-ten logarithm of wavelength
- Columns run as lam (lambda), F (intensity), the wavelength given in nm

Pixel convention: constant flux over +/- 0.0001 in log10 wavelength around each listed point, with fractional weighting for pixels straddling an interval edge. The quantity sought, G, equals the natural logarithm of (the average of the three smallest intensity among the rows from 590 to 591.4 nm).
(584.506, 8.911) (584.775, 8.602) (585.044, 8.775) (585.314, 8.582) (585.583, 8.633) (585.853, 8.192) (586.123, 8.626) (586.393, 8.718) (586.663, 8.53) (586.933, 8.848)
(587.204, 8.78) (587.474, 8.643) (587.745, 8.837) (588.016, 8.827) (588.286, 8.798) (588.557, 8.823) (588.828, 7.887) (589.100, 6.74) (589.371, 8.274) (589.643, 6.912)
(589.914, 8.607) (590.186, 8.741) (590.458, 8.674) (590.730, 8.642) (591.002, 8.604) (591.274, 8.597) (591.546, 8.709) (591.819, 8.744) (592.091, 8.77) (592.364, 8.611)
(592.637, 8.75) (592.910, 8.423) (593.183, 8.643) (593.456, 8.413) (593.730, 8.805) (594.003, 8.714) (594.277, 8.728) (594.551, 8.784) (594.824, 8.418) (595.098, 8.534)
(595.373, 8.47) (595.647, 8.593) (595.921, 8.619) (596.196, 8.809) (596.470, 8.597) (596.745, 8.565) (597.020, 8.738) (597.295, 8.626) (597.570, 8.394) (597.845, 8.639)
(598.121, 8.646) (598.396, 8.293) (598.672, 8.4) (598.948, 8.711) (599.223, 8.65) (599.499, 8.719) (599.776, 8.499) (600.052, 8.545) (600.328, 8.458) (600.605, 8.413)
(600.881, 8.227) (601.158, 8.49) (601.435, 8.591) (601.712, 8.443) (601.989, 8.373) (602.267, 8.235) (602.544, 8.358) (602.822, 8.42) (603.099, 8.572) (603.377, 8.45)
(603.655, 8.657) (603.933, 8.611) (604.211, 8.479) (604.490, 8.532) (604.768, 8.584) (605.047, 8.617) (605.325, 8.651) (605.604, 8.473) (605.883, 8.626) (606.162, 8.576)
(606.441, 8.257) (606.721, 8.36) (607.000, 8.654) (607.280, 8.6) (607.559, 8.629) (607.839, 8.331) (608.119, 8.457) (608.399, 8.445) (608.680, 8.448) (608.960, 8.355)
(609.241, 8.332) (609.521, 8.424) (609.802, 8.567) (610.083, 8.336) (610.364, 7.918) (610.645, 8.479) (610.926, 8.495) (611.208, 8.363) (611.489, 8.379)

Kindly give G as 2.15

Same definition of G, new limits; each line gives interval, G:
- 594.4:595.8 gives 2.14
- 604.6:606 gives 2.15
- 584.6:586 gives 2.14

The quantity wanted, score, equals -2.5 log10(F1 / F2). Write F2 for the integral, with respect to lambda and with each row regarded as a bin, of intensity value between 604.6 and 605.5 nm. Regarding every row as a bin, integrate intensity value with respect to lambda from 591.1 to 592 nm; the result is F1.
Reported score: -0.01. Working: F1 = 7.82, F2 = 7.8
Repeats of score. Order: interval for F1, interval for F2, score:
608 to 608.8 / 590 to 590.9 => 0.16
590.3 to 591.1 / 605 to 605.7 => -0.15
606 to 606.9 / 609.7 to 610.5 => -0.15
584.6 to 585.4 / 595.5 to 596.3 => 0.00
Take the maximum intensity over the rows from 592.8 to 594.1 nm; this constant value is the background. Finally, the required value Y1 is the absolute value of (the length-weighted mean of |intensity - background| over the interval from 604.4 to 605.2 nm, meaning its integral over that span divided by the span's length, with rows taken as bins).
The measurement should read 0.22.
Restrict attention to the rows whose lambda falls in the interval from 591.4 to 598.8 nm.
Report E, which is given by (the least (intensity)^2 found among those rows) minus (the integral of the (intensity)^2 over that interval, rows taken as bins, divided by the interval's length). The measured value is -5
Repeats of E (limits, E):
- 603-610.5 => -9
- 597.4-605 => -5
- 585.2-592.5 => -27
